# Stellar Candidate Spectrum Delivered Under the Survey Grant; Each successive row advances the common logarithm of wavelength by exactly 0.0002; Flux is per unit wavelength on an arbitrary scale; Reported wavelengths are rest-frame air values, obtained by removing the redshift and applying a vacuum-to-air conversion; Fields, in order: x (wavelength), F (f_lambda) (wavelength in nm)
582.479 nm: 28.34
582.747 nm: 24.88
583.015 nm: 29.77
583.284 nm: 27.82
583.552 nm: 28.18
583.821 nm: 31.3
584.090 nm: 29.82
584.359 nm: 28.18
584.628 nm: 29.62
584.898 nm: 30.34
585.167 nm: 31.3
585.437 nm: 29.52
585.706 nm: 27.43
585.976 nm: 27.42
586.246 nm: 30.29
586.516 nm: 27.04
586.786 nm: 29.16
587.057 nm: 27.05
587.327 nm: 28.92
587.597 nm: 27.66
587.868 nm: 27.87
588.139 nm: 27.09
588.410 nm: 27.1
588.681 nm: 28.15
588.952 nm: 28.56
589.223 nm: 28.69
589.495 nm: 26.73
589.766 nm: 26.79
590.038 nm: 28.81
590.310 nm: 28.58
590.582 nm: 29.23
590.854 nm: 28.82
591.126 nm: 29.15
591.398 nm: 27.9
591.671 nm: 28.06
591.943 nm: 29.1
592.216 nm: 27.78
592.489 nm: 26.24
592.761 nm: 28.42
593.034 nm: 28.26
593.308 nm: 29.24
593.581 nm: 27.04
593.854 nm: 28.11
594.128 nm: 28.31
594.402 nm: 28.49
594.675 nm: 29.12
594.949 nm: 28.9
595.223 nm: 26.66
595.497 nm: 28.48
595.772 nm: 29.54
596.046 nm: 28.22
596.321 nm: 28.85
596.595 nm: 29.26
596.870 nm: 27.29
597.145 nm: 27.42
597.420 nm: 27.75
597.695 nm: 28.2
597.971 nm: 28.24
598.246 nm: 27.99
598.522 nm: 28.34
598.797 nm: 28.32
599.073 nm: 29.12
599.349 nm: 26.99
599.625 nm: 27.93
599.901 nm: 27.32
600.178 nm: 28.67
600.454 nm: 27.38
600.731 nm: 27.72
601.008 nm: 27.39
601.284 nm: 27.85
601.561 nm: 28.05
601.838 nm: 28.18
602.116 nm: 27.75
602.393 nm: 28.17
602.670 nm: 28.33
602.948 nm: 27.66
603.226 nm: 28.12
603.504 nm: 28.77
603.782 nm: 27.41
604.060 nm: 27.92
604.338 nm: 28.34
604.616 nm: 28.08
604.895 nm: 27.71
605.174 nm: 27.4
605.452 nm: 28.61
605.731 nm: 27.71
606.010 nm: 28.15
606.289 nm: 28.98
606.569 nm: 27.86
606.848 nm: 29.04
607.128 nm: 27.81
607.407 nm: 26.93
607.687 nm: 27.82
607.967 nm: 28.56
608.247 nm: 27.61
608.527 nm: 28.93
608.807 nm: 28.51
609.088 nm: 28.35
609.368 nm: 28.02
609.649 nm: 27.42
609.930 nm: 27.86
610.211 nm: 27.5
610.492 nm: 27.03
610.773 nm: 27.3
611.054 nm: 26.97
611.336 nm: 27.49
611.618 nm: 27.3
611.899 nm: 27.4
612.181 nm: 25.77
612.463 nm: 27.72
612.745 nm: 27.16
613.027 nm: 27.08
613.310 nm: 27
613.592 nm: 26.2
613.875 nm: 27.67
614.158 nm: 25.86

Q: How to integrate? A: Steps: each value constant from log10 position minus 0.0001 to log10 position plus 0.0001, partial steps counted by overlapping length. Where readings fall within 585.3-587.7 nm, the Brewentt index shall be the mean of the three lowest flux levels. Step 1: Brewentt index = 27.2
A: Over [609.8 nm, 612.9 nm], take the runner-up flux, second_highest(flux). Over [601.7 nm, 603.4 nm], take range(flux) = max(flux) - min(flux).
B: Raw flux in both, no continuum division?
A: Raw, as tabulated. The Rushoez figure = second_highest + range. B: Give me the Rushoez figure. 28.4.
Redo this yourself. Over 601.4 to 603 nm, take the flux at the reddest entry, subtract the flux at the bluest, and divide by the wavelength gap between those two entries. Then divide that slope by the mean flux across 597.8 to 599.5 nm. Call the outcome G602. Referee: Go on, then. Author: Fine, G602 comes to -0.010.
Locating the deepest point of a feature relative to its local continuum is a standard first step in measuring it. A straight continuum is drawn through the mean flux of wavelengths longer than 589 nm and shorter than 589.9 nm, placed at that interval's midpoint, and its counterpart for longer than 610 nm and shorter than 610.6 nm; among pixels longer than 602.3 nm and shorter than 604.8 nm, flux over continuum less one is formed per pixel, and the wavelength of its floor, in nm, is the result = 603.782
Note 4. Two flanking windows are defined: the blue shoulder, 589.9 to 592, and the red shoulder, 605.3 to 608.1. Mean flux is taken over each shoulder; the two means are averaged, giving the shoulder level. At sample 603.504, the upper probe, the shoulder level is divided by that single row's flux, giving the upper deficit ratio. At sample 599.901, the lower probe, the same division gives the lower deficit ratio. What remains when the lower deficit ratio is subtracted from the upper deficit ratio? -0.052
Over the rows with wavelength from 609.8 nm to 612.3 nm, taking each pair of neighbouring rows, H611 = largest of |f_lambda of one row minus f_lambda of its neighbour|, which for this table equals 1.6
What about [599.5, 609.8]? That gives 1.4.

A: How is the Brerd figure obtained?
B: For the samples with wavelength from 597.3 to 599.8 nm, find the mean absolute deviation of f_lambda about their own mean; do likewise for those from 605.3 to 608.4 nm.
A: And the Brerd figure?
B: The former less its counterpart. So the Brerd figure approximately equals -0.1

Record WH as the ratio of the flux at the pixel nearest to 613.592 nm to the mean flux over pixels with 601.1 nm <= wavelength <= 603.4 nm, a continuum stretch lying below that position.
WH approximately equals 0.94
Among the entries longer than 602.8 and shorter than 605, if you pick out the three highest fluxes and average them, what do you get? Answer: 28.4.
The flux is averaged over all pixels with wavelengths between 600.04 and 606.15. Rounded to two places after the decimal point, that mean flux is 27.97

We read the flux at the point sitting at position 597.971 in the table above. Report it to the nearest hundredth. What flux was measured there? 28.24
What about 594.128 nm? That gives 28.31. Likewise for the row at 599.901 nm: 27.32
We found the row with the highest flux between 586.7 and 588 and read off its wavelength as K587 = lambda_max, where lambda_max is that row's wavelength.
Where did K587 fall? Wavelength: 586.786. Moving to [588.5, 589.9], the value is 589.223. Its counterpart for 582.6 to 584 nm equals 583.821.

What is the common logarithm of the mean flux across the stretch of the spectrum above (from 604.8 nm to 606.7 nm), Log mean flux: 1.45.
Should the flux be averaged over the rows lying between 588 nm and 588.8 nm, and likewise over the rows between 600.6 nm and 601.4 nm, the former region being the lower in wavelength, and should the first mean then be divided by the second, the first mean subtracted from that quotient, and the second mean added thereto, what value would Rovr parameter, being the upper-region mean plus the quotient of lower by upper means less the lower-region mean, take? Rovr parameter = 1.2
